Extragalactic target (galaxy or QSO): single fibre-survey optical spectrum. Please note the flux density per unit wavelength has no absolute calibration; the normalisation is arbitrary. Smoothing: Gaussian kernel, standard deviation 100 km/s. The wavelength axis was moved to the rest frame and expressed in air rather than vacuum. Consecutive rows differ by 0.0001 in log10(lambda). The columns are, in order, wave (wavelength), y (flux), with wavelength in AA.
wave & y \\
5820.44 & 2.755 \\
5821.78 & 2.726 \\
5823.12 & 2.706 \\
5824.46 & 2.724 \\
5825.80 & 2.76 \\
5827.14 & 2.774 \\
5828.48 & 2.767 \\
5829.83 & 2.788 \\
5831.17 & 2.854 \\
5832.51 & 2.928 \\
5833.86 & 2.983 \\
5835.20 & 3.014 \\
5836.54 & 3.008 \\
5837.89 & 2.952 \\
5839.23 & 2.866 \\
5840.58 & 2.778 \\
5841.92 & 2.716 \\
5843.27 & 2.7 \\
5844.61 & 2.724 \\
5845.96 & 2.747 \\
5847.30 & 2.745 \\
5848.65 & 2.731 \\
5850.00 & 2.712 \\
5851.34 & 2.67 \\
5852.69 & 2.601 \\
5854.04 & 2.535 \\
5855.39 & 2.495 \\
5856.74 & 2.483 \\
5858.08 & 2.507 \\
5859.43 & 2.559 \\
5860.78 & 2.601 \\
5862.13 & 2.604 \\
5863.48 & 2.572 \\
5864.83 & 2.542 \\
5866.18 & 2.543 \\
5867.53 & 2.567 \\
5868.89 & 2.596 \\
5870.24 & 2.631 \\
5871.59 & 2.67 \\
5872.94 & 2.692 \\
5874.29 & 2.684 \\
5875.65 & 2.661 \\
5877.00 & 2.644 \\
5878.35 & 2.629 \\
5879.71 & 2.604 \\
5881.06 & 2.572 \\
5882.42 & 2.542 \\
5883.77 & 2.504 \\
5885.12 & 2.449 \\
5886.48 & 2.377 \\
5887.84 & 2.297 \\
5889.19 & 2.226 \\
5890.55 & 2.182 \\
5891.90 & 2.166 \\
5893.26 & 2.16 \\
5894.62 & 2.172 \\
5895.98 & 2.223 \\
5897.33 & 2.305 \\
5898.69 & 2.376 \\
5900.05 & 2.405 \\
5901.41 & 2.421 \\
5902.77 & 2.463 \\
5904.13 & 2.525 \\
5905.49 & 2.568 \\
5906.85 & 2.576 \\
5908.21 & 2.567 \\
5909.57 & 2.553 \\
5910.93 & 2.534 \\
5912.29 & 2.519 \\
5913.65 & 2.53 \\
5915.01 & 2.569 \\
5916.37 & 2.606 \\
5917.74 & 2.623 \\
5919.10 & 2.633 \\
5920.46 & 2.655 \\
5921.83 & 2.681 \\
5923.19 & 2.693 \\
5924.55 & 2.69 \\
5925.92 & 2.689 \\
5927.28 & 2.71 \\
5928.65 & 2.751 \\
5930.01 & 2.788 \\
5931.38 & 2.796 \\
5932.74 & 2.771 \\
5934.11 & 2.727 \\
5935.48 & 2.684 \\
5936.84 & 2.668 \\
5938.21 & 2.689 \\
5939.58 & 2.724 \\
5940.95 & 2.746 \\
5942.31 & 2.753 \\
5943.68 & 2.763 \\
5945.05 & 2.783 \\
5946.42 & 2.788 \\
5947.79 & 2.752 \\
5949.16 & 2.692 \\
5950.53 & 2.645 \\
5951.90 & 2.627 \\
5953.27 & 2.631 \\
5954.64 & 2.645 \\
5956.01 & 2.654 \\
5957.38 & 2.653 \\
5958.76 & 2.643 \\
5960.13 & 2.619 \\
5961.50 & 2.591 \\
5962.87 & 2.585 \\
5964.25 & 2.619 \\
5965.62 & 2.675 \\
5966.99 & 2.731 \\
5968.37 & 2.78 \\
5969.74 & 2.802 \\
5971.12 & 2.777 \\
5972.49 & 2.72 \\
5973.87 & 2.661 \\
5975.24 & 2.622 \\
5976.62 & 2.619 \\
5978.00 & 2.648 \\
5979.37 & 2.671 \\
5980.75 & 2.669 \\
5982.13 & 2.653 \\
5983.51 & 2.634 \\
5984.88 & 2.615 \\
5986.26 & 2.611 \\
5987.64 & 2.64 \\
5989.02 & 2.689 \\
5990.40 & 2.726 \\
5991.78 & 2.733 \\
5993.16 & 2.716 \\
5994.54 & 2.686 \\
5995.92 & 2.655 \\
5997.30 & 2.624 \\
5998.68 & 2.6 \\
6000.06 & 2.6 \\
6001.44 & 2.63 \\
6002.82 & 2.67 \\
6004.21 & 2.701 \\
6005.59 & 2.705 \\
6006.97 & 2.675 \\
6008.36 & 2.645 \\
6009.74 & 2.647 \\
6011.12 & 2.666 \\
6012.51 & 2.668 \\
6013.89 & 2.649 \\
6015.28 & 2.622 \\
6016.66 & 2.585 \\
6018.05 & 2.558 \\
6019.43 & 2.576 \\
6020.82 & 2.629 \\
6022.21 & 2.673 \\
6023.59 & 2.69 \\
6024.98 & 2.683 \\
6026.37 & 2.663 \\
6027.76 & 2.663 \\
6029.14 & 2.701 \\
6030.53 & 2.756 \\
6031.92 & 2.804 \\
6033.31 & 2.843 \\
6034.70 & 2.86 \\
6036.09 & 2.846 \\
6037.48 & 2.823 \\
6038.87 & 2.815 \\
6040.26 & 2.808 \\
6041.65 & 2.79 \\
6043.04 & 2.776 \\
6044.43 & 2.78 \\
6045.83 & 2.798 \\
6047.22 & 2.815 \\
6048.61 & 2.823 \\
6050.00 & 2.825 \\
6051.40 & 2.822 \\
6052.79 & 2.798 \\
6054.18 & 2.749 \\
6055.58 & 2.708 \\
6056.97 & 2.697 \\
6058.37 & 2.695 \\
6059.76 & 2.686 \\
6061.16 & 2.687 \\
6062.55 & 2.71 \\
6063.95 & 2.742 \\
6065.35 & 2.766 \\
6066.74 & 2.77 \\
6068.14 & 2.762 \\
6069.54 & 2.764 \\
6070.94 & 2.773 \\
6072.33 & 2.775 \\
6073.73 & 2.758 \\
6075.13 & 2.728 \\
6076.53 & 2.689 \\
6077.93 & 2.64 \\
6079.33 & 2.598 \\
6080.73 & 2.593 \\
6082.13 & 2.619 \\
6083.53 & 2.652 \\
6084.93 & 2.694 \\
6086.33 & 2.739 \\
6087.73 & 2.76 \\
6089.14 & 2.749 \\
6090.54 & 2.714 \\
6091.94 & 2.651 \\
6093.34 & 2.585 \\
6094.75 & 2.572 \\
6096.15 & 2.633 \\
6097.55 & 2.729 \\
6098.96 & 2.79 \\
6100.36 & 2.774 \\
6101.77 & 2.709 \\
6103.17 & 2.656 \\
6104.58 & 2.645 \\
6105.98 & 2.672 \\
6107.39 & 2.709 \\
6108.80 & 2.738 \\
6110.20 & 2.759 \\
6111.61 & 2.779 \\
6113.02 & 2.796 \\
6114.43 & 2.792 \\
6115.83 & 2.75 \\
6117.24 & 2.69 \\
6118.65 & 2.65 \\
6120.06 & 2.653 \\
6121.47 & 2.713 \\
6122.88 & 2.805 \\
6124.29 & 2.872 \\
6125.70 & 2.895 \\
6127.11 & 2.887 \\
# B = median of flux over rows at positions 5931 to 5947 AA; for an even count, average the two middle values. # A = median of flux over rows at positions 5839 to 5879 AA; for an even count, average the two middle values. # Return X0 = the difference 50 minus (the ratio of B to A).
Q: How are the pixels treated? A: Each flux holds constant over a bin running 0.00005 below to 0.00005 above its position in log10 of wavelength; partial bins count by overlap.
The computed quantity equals 49.0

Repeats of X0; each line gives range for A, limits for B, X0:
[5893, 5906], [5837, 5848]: 48.9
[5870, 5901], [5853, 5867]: 49.0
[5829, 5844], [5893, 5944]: 49.1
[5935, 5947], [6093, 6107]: 49.0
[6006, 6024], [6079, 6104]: 49.0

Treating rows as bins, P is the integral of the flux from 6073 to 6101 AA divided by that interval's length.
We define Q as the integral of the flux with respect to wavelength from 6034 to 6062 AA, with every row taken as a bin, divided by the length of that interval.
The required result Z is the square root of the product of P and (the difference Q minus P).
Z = 0.51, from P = 2.68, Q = 2.78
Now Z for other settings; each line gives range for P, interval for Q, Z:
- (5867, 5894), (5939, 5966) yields 0.69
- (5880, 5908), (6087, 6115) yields 0.88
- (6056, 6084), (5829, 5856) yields 0.44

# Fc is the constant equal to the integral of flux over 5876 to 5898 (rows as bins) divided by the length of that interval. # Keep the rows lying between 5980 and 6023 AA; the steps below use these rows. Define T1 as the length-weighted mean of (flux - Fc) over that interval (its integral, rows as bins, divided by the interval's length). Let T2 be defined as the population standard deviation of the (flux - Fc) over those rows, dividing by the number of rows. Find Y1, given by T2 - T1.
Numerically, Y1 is -0.224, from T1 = 0.27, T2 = 0.043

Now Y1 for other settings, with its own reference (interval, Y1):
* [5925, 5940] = -0.301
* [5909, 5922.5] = -0.153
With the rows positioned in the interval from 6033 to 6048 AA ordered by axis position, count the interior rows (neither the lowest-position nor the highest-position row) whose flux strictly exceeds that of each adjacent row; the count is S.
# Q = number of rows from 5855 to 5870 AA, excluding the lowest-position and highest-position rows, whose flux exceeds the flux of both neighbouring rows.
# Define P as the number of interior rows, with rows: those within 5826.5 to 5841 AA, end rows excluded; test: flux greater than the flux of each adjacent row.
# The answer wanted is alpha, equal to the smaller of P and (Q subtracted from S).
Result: 0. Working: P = 1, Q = 1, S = 1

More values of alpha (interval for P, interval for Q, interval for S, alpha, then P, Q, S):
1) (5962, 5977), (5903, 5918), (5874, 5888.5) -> -1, 1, 1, 0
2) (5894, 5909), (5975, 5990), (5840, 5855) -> 0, 1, 1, 1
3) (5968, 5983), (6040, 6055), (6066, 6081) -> 0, 2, 1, 1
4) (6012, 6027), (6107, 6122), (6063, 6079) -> 1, 1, 1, 2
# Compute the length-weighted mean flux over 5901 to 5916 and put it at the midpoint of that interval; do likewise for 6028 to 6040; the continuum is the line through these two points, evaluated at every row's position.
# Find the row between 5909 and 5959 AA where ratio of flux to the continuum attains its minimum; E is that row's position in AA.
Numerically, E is 5912.29 AA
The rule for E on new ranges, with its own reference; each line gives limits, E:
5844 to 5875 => 5856.74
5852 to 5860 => 5856.74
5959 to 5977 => 5962.87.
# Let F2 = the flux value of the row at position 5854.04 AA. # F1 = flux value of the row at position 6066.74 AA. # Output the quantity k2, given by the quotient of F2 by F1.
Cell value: 0.92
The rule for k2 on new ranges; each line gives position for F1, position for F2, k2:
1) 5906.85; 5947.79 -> 1.07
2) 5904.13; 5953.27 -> 1.04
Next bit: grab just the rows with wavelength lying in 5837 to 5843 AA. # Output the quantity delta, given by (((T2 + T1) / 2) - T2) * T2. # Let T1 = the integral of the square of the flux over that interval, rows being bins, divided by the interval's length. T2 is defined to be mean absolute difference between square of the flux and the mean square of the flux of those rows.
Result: 1.7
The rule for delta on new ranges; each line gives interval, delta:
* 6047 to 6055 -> 0.5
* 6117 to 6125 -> 1.4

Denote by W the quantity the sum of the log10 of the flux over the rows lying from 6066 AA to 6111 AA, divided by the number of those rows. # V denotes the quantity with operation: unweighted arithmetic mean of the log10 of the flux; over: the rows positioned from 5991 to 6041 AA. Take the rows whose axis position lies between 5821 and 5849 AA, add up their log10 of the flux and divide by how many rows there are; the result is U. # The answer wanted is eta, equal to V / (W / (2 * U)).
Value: 0.89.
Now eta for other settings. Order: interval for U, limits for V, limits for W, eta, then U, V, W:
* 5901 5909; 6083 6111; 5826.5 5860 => 0.79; 0.401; 0.431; 0.438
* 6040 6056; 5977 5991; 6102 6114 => 0.87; 0.446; 0.424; 0.434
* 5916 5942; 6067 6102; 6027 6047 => 0.83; 0.431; 0.431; 0.446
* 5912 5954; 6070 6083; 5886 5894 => 1.06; 0.430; 0.429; 0.349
